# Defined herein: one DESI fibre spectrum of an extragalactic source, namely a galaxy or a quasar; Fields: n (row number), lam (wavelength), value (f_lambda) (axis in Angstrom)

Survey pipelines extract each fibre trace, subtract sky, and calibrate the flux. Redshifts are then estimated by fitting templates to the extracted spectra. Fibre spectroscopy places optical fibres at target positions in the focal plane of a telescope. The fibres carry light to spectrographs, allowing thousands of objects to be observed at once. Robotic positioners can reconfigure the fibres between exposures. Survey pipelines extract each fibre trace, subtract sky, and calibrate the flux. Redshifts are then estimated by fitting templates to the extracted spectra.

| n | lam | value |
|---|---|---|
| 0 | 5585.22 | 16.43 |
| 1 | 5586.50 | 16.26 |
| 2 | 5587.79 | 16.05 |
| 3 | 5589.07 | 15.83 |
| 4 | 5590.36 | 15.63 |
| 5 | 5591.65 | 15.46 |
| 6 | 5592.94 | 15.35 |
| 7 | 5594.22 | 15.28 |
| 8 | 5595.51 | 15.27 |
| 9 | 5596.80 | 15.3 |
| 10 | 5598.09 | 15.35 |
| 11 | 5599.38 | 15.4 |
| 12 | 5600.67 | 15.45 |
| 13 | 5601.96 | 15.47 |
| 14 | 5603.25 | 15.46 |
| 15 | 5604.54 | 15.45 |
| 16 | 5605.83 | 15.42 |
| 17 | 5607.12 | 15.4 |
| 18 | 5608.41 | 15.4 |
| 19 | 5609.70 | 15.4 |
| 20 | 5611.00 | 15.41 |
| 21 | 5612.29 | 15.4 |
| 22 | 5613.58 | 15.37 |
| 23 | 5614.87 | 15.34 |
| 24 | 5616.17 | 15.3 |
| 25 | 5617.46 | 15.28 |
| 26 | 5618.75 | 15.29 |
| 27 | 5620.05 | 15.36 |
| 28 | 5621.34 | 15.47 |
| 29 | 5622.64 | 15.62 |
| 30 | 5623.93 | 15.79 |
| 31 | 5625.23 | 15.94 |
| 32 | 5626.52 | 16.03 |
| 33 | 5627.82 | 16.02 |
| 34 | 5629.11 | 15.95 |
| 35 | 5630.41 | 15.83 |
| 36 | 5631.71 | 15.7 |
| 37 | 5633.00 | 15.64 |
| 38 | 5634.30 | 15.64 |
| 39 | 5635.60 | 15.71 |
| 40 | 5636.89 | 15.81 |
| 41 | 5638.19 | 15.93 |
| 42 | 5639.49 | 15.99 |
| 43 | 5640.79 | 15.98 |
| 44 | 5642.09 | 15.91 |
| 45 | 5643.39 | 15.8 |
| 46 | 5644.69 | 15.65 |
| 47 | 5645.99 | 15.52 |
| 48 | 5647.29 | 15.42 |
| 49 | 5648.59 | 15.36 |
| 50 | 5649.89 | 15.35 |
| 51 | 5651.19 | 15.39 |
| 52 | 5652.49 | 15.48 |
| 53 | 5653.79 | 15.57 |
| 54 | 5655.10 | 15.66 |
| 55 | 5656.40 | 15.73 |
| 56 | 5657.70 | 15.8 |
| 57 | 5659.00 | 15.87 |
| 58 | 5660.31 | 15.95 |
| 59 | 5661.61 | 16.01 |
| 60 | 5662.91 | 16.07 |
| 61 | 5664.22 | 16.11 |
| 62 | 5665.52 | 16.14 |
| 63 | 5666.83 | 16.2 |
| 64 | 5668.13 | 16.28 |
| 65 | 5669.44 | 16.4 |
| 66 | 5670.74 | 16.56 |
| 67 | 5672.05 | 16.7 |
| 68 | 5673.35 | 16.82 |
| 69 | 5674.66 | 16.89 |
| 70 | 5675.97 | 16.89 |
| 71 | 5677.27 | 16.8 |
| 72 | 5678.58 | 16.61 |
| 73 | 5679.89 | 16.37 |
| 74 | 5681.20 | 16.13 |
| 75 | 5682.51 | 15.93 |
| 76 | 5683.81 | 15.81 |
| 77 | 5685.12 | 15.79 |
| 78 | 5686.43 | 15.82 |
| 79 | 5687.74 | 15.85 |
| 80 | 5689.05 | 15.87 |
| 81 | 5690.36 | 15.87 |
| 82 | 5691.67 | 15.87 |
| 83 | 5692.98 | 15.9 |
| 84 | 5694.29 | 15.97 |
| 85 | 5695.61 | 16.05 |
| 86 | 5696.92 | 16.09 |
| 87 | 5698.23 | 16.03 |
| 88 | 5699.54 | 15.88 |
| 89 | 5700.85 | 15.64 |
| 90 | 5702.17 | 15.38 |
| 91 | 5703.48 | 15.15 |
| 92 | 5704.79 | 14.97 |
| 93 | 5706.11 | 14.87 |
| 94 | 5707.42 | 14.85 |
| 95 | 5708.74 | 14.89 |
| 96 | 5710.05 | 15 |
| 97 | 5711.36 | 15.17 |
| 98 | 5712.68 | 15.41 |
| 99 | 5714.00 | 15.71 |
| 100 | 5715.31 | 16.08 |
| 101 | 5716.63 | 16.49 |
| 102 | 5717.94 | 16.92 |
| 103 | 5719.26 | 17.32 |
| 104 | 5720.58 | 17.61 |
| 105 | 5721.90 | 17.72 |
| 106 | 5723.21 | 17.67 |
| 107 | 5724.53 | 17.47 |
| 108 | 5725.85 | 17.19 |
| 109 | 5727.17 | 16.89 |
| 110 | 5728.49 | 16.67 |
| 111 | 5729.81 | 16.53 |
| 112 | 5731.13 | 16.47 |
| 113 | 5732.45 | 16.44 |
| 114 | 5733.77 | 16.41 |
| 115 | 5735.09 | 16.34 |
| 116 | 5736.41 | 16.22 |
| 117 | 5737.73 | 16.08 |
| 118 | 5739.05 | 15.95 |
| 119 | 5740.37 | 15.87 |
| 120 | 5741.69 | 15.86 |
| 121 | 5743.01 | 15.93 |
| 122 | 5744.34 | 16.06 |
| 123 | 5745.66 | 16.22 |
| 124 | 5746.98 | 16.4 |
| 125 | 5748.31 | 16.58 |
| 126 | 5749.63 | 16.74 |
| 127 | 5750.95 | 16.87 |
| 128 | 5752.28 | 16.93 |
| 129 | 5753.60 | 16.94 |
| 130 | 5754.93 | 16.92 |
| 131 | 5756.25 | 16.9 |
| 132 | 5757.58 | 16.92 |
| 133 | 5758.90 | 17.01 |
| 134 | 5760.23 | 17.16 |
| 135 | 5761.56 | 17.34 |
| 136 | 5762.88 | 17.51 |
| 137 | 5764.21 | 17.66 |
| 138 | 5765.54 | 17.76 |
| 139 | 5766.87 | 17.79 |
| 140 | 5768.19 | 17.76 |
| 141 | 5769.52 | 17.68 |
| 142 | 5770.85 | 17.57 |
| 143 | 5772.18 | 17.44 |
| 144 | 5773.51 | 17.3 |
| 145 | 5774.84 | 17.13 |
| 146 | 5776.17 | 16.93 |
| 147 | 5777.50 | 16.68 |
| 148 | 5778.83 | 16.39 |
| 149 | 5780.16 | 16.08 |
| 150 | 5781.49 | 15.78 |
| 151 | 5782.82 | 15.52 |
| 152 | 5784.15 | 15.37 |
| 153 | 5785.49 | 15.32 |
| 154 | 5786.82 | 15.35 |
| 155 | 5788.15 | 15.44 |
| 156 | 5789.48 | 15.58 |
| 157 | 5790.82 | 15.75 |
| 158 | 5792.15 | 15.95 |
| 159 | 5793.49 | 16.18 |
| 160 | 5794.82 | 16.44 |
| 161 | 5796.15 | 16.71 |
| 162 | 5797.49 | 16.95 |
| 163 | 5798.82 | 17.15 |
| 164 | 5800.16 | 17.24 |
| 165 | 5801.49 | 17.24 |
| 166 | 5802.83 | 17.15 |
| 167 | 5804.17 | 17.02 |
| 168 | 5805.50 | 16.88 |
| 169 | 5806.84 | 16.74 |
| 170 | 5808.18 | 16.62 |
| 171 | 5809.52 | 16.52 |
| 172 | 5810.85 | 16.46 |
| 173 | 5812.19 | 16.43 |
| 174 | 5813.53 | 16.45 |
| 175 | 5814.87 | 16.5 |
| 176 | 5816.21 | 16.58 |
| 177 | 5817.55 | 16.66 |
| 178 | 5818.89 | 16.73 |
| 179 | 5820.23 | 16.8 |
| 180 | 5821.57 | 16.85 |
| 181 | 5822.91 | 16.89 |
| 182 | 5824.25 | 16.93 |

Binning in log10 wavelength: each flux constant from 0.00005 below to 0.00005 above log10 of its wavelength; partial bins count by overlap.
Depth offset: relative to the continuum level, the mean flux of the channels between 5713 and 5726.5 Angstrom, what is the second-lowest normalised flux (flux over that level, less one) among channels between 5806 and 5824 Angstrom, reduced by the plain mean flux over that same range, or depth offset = -16.7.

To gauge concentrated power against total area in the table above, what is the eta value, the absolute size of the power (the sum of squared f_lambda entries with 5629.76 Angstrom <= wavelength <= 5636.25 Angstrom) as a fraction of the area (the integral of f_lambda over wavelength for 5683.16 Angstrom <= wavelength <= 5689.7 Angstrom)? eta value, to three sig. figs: 11.9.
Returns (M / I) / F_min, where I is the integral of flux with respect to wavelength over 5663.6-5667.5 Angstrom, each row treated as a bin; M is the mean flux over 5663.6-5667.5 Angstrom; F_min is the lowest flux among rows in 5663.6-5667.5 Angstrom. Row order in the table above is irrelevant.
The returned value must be 0.0159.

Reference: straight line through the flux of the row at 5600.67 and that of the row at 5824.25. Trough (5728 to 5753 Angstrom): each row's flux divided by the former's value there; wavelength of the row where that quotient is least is 5741.69 Angstrom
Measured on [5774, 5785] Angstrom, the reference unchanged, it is 5784.15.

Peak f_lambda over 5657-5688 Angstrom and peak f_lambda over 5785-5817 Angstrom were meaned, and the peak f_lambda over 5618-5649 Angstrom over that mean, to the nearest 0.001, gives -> 0.939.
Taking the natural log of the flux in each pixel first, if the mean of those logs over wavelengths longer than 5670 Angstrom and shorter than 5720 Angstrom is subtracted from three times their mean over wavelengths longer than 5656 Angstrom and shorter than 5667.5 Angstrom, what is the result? 5.55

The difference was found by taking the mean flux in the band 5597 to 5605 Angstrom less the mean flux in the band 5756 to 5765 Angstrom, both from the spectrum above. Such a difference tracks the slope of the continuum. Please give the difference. -1.8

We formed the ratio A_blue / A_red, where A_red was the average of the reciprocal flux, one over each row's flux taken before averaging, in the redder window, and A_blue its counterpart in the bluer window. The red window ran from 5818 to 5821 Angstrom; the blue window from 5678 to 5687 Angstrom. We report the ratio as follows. 1.04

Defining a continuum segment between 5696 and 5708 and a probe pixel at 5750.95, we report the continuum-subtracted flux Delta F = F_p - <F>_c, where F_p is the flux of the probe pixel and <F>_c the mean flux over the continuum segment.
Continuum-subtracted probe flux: 1.4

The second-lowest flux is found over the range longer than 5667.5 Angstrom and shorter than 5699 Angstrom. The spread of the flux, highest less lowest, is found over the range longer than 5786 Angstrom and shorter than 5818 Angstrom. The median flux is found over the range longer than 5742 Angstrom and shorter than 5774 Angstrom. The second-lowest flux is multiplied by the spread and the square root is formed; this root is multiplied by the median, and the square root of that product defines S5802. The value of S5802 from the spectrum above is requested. 9.6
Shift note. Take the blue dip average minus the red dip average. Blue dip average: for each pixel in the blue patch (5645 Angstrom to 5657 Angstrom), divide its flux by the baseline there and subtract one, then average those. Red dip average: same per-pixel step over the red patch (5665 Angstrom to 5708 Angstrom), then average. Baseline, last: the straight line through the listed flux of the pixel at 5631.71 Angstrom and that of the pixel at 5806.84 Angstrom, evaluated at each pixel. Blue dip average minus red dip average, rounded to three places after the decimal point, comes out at -0.019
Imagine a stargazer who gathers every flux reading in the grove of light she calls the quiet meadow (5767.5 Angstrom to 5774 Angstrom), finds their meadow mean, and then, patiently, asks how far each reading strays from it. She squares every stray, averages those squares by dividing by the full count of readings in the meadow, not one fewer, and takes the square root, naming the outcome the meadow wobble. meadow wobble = 0.16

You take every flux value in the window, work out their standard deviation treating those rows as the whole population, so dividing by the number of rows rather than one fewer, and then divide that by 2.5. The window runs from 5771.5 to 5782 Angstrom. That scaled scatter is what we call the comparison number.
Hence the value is 0.222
